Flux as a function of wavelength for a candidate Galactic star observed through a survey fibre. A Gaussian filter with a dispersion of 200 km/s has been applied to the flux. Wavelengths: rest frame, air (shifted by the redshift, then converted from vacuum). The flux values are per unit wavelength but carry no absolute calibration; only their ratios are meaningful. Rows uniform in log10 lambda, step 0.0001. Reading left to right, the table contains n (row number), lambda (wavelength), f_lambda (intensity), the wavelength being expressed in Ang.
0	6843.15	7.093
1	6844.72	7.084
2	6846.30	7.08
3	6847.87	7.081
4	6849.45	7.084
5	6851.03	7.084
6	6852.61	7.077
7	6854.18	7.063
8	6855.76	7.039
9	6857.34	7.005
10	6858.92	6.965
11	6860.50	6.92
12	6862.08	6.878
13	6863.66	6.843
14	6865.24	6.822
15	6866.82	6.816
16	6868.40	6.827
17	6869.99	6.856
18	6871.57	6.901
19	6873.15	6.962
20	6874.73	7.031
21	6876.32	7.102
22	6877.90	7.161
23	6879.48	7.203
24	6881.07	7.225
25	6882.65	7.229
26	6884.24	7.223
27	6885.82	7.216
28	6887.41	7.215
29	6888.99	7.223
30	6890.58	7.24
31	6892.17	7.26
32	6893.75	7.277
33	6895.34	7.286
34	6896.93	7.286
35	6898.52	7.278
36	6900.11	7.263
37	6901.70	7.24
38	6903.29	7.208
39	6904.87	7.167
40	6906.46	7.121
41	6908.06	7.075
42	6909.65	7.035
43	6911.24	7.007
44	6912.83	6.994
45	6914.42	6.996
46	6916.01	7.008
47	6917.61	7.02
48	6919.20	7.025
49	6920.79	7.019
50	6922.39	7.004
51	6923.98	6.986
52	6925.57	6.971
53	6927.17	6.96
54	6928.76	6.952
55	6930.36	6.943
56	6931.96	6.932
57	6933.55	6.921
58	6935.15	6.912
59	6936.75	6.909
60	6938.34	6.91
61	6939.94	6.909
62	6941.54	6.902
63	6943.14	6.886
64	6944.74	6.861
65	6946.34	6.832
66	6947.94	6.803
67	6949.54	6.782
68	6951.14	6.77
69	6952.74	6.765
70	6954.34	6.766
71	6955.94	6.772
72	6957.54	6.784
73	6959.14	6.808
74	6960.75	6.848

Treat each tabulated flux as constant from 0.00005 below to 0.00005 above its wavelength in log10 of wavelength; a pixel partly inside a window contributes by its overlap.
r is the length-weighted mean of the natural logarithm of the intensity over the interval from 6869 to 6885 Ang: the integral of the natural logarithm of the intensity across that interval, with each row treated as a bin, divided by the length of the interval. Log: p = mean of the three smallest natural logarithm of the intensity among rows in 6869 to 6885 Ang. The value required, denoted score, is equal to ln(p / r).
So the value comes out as -0.0127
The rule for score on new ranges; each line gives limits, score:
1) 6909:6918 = -0.0007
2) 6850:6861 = -0.0045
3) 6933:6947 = -0.0021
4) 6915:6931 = -0.0027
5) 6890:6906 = -0.0033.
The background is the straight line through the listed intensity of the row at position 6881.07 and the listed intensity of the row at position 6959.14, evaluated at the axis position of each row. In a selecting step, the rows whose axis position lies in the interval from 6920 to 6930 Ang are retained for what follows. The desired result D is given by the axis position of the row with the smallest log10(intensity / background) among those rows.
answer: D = 6927.17 Ang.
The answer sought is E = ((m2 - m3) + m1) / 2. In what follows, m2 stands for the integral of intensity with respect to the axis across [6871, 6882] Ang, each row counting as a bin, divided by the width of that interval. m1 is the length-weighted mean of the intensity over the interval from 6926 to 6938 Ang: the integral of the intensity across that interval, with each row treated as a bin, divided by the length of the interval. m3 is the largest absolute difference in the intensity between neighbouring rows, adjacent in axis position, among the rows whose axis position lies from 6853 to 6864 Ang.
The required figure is 6.990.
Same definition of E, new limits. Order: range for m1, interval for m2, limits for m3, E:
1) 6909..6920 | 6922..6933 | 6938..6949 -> 6.976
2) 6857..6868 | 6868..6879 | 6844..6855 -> 6.931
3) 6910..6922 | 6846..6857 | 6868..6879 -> 7.006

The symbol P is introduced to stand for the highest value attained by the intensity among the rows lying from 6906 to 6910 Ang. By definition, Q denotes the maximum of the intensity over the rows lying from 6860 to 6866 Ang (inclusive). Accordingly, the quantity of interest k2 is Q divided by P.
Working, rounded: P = 7.121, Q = 6.92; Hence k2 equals 0.972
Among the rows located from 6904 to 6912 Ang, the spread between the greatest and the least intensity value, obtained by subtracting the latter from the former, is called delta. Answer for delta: 0.160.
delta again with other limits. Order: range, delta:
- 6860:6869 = 0.104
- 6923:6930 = 0.034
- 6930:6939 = 0.034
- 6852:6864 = 0.234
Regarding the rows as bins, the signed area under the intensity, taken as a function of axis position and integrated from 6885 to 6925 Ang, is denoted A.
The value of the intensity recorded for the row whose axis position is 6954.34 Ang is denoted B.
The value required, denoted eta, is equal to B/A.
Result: 0.0237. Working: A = 286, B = 6.766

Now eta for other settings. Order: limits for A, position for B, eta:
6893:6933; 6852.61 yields 0.0250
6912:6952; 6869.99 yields 0.0247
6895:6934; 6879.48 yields 0.0261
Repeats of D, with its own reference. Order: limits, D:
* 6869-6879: 6869.99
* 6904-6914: 6912.83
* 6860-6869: 6865.24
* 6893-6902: 6893.75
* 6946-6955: 6951.14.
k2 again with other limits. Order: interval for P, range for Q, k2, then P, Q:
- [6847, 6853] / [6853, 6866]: 0.997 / 7.084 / 7.063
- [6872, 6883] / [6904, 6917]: 0.991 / 7.229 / 7.167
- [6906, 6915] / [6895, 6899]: 1.023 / 7.121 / 7.286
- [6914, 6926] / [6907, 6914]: 1.007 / 7.025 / 7.075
